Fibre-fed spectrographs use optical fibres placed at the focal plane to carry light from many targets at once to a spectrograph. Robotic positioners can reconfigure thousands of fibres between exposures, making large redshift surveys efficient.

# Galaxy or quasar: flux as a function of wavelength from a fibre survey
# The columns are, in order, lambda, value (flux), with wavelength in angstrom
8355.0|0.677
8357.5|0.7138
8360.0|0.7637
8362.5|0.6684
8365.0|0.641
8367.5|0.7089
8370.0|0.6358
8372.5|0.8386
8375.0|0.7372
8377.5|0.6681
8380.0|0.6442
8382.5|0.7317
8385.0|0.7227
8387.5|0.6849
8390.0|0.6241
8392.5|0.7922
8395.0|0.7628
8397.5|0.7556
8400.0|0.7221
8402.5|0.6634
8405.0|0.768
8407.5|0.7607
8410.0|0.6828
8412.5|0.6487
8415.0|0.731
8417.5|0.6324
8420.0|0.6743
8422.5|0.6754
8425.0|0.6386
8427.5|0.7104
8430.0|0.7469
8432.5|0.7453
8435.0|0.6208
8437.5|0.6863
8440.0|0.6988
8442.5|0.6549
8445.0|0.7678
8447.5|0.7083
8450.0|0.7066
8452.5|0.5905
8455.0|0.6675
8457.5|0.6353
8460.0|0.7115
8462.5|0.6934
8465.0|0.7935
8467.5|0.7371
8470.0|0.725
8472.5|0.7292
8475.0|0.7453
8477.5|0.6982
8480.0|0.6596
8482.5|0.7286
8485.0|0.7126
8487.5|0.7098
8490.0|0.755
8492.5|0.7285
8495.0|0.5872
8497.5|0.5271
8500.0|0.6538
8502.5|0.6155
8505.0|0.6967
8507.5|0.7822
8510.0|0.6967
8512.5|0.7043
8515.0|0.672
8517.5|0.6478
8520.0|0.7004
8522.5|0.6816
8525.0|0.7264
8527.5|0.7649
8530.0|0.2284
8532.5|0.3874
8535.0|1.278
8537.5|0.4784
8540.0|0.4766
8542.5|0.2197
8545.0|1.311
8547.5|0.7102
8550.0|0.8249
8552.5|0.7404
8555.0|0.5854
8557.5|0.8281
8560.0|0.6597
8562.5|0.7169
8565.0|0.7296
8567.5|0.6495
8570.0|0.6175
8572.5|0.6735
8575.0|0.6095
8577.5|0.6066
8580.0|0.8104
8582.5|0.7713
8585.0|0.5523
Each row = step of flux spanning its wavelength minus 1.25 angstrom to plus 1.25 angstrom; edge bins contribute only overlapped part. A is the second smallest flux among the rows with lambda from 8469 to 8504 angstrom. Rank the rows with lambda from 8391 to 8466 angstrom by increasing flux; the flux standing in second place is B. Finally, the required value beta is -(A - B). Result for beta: 0.03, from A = 0.5872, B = 0.6208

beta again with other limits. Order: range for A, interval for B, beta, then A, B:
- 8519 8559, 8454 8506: 0.36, 0.2284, 0.5872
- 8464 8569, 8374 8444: 0.40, 0.2284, 0.6241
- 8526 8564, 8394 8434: 0.41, 0.2284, 0.6386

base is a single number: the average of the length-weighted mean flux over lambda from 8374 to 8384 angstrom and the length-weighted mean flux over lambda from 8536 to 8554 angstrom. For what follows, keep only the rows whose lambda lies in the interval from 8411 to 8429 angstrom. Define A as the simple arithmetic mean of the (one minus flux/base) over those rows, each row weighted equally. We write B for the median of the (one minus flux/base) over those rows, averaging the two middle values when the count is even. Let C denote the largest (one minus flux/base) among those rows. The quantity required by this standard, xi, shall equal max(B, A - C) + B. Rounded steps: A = 0.03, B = 0.02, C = 0.08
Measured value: 0.05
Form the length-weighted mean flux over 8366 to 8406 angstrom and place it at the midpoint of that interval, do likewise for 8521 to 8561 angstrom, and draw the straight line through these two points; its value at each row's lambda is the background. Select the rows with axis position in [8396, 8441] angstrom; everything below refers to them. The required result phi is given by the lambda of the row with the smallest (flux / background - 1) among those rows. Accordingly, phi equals 8435.0 angstrom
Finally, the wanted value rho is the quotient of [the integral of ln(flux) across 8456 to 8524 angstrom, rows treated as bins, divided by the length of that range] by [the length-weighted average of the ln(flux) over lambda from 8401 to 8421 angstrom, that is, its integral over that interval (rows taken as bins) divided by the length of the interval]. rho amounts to 1.01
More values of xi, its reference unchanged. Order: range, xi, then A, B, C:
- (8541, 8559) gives -0.14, -0.08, -0.07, 0.68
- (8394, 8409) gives -0.19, -0.07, -0.10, 0.04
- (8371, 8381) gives -0.03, -0.04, -0.02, 0.07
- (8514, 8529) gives 0.00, -0.01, 0.00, 0.06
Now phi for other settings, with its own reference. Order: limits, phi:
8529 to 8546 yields 8542.5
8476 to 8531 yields 8530.0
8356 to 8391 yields 8390.0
